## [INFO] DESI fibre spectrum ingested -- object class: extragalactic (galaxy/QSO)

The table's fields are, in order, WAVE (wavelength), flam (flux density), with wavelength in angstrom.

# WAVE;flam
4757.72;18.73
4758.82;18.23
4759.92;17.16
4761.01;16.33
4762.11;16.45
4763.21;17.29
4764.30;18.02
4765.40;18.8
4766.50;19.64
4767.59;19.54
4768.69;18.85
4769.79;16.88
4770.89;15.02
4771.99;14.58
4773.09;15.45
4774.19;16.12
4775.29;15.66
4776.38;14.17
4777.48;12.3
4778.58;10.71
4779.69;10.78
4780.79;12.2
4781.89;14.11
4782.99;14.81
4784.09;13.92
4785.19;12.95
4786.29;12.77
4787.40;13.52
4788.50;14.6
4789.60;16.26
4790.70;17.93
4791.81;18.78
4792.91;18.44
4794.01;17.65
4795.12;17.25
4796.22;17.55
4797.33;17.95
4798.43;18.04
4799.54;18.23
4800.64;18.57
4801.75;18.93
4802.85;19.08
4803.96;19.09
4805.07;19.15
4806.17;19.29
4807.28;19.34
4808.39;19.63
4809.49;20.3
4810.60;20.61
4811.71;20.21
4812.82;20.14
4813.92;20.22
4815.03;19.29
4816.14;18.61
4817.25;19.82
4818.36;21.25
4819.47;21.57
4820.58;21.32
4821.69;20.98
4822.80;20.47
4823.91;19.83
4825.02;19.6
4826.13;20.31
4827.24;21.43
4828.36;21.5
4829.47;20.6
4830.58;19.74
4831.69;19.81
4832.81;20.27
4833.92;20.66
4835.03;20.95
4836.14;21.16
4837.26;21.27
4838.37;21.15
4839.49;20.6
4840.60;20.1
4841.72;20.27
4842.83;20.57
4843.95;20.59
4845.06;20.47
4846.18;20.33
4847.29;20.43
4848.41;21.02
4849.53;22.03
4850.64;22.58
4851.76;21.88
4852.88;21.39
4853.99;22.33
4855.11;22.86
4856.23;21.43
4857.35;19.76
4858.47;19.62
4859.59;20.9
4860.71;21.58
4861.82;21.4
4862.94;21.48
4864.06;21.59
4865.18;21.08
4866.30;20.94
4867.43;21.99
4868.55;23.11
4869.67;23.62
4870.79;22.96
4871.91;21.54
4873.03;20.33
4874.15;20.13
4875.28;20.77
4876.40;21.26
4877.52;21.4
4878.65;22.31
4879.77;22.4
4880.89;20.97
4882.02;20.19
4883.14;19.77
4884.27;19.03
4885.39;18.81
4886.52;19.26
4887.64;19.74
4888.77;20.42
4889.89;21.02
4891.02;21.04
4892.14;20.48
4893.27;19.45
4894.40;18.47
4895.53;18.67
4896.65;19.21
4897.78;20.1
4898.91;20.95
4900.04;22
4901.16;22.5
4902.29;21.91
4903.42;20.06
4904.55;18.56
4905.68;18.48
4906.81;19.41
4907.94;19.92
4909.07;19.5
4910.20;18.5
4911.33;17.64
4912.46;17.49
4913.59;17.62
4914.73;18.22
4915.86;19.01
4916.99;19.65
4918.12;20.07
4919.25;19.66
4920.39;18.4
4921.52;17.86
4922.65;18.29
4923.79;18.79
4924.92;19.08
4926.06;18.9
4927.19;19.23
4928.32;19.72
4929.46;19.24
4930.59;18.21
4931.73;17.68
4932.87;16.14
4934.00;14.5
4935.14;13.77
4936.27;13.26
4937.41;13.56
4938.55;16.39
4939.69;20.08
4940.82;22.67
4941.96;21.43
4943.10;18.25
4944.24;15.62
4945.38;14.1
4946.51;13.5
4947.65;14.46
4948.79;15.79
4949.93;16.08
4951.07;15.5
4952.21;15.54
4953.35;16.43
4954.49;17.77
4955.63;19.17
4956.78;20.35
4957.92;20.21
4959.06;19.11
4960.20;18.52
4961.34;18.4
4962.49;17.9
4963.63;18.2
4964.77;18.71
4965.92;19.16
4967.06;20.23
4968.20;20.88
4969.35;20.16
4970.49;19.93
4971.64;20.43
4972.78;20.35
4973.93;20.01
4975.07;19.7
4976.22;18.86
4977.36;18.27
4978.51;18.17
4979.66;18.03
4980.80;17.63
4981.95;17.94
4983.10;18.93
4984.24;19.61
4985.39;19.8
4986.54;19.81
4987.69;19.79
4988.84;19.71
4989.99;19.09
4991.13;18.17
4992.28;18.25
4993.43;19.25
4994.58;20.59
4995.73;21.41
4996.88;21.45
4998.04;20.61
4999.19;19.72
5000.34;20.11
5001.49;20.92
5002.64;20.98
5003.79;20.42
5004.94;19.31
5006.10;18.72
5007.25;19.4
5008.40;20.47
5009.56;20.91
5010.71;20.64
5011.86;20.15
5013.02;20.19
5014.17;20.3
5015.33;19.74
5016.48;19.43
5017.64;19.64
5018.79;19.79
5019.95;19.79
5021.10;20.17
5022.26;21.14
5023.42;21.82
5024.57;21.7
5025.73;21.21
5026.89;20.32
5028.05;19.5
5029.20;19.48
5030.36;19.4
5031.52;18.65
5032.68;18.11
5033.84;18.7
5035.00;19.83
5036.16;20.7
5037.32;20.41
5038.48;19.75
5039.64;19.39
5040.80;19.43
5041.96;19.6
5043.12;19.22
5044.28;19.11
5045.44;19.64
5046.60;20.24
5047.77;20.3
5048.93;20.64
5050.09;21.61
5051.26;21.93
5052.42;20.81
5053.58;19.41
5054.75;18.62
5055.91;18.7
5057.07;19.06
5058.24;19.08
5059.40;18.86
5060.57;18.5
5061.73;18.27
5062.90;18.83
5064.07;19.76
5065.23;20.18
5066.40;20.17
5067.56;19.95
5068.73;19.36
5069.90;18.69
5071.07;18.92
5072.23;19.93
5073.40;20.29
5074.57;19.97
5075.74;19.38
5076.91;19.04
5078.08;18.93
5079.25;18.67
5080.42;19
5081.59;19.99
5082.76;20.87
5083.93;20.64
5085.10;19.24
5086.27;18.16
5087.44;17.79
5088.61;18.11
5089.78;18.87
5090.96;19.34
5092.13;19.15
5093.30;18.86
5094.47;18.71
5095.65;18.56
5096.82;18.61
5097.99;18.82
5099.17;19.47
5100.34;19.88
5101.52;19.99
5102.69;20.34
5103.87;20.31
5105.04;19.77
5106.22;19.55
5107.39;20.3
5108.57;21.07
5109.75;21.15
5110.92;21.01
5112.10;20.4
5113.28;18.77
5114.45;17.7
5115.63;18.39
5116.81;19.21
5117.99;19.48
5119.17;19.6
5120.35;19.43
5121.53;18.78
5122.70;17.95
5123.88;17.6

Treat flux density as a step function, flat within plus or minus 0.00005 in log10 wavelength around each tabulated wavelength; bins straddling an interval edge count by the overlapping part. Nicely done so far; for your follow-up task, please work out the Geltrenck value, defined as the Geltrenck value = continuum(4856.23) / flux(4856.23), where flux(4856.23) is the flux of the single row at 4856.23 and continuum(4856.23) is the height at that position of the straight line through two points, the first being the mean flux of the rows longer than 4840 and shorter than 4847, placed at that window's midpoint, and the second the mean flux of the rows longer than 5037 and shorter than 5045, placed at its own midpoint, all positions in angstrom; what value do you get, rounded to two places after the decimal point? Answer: 0.95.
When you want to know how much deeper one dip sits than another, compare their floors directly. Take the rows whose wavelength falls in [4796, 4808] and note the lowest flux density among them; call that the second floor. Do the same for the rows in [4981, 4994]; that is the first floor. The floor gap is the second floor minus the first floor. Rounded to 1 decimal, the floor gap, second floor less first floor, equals -0.4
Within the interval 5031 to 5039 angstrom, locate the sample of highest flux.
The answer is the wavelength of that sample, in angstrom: 5036.16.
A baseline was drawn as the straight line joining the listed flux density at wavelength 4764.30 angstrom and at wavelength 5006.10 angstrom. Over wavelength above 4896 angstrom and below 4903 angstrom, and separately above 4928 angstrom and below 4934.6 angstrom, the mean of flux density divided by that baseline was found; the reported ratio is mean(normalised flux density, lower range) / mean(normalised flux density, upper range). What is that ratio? 1.21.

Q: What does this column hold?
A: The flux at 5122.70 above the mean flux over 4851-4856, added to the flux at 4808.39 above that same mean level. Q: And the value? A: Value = -6.6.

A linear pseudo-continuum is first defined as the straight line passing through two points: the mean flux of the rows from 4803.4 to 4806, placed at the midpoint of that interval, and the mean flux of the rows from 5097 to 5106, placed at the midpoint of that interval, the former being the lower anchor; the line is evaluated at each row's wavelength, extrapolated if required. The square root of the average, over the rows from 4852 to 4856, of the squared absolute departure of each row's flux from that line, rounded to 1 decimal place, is 3.0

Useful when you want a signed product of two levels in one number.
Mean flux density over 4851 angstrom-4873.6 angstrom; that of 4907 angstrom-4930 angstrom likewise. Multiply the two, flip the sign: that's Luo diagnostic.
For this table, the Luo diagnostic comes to -407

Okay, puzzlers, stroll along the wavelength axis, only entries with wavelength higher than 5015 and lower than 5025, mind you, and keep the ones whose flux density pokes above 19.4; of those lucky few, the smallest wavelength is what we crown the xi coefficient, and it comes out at 5015.33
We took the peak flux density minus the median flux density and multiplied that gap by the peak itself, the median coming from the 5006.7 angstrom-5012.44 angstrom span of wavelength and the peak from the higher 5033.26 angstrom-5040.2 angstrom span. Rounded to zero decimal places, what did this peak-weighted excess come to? 5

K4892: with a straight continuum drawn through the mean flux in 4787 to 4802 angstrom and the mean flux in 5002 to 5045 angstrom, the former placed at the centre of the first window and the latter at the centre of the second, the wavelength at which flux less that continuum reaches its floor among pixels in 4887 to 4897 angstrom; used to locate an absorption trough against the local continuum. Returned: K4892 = 4894.40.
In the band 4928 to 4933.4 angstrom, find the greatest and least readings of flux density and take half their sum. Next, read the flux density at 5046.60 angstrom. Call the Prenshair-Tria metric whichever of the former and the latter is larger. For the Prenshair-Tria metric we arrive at 20.2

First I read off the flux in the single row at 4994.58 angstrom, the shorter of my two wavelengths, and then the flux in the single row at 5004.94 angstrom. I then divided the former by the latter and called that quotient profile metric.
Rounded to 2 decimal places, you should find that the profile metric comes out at 1.07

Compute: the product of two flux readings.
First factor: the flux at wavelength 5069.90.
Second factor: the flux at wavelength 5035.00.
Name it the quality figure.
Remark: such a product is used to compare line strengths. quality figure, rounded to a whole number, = 371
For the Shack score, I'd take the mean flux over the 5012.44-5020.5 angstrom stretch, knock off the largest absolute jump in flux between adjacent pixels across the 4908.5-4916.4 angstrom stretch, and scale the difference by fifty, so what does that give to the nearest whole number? 942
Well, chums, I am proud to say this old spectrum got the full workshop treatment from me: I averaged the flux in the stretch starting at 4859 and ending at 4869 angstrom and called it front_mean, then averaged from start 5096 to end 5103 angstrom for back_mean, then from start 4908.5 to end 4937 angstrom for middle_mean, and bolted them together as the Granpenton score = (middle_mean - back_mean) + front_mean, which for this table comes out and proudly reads 20.1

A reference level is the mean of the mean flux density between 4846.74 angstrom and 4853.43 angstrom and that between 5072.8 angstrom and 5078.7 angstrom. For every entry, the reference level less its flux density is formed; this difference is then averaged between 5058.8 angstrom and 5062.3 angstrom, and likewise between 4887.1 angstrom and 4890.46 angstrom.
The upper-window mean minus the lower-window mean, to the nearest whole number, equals 2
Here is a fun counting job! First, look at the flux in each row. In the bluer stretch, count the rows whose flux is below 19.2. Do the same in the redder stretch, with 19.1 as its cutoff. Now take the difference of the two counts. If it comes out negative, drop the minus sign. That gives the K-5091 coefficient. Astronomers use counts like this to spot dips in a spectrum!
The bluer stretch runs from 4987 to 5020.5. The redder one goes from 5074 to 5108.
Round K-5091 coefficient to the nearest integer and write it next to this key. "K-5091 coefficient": 9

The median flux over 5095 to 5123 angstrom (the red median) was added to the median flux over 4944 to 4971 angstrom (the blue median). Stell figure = 37.8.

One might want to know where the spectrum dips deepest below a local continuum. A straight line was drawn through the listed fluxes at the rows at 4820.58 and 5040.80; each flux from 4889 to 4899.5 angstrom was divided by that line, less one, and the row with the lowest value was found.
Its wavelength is 4894.40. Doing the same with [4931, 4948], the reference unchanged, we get 4936.27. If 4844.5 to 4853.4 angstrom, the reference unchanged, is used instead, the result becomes 4846.18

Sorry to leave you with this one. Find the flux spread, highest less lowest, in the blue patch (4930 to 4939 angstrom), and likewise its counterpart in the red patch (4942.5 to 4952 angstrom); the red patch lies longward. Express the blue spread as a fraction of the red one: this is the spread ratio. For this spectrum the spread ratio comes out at 1.0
